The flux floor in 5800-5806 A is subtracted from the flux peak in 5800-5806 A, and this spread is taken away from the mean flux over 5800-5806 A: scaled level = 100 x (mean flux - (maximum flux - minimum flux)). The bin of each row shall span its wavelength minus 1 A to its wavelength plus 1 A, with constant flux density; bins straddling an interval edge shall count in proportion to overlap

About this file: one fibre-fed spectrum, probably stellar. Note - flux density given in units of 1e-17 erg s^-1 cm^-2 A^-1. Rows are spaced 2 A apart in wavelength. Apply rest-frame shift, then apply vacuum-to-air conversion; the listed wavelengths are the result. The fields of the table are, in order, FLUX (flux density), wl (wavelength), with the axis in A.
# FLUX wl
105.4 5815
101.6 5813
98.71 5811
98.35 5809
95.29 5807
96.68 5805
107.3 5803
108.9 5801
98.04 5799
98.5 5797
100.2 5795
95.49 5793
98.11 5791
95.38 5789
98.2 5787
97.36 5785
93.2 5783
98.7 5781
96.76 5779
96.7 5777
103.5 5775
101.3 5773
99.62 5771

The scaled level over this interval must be 9207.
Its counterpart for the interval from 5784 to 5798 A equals 9279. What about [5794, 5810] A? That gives 8680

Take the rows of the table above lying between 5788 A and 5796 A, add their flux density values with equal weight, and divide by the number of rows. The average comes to 97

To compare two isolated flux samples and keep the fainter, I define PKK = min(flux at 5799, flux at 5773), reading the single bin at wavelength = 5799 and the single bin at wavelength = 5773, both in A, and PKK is 98.0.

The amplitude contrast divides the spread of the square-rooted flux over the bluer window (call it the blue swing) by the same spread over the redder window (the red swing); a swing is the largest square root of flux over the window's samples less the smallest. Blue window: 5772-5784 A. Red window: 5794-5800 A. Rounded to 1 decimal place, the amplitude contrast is 4.8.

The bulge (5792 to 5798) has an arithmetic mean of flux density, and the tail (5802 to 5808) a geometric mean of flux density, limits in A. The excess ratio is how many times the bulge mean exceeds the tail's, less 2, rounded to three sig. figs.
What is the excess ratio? -1.02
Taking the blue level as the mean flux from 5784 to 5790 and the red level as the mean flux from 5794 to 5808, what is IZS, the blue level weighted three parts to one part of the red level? 97.9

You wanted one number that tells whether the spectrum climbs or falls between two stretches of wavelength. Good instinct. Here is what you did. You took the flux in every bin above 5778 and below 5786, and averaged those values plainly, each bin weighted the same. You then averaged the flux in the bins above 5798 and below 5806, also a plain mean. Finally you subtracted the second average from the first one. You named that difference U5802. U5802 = -6.2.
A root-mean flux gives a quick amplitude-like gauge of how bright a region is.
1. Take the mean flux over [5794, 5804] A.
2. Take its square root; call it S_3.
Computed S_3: 10.1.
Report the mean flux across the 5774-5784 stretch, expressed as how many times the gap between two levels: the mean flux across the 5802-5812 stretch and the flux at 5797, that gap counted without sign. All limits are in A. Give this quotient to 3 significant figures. 128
